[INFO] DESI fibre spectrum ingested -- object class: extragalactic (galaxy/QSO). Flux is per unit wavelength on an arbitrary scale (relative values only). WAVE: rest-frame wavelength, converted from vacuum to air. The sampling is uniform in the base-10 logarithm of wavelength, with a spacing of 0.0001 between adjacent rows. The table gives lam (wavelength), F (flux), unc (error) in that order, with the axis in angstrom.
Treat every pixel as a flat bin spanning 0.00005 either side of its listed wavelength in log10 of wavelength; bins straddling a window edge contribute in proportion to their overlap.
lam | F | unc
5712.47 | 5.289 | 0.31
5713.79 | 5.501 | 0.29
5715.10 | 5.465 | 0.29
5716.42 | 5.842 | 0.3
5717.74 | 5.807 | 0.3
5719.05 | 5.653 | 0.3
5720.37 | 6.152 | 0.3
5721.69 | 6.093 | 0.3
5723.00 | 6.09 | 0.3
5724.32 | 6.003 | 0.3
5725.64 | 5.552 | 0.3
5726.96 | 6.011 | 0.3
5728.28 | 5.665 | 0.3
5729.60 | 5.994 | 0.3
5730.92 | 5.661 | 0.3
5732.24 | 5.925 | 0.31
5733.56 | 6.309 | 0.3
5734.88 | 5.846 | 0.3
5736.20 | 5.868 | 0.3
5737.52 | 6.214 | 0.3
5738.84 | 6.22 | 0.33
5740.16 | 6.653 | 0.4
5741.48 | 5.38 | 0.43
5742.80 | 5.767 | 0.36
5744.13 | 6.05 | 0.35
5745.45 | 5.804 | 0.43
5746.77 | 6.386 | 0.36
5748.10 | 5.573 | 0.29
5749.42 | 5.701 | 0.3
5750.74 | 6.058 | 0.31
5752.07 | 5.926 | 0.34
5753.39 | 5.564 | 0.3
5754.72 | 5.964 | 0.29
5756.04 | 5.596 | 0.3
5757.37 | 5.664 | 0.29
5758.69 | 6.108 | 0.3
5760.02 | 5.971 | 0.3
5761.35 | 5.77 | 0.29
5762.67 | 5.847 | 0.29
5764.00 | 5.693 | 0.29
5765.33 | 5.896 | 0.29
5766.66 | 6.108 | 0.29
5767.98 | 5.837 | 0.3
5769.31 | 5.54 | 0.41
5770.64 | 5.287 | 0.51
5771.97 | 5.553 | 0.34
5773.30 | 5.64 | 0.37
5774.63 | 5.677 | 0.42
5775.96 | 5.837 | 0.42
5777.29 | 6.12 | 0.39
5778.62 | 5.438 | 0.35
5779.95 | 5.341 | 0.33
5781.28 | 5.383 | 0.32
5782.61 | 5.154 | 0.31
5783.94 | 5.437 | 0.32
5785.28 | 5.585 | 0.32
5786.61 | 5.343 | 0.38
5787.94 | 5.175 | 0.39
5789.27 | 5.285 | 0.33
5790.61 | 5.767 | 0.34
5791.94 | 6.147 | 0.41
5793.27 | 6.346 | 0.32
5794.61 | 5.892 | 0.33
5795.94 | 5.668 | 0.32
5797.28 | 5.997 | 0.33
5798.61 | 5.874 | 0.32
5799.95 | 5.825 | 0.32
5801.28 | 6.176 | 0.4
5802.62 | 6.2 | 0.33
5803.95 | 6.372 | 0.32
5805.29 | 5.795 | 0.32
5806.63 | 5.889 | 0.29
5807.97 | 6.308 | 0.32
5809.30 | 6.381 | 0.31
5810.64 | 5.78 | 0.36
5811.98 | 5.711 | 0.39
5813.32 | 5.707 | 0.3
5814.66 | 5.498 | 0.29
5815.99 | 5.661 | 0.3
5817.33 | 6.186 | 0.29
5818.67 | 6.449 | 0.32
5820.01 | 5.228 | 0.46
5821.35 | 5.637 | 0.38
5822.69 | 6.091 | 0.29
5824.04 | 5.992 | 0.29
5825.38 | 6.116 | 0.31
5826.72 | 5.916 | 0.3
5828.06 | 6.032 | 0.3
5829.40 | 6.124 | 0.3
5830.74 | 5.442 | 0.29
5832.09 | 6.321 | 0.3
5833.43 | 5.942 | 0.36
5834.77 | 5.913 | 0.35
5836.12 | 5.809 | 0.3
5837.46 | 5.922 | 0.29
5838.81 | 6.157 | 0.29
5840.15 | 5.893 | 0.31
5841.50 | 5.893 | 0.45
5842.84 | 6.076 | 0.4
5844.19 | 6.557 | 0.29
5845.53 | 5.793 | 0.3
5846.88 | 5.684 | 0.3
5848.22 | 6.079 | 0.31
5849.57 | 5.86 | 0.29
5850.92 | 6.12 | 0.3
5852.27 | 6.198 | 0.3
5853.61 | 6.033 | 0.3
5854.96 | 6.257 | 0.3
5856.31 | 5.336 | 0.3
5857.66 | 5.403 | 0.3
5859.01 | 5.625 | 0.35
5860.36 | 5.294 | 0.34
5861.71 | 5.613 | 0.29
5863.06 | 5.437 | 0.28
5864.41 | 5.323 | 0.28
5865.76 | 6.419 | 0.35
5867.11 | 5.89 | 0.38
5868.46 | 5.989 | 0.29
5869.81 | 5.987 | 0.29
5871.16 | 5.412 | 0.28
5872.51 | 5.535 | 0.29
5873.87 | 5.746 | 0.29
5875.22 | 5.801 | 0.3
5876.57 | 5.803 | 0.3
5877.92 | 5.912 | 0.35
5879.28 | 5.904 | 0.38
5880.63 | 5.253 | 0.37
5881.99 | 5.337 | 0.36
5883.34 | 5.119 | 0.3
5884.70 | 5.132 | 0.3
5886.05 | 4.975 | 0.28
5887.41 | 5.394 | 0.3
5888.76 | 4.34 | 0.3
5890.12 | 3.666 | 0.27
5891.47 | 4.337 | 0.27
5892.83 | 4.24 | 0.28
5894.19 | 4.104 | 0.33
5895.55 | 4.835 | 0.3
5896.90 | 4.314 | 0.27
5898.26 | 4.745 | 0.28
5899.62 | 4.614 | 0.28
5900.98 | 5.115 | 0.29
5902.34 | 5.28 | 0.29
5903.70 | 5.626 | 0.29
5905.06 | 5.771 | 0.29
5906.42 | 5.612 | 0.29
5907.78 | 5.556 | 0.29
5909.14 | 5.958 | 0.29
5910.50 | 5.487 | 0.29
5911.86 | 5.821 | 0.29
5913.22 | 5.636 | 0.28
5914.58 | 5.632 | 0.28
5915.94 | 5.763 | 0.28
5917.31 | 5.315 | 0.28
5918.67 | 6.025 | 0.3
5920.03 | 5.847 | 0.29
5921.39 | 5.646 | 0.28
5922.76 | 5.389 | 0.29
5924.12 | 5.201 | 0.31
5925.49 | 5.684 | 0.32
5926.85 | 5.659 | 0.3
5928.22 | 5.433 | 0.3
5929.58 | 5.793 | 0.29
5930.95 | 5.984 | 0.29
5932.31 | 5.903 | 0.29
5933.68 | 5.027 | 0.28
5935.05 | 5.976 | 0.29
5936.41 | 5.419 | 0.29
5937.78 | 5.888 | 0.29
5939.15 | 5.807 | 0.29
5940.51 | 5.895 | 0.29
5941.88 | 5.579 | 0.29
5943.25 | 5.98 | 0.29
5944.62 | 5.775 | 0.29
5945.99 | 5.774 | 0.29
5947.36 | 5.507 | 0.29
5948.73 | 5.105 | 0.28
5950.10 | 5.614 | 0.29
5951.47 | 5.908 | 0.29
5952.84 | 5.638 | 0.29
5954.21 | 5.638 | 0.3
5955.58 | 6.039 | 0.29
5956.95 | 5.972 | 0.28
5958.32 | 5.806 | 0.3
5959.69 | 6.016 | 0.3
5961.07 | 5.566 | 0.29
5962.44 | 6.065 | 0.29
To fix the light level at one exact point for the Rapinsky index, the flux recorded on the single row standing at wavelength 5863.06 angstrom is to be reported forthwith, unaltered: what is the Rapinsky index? 5.437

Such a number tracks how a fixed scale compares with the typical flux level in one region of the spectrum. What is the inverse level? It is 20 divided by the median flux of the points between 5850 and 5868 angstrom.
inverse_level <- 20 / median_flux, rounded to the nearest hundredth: 3.56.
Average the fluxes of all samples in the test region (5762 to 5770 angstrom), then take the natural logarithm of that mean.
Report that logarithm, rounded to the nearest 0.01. 1.76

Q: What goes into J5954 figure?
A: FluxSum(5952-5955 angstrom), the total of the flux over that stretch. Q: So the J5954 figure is 11.3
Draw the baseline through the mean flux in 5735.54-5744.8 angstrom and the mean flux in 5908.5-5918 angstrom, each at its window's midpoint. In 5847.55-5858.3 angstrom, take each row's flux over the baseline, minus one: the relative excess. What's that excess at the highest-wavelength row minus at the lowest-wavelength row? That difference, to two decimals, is -0.11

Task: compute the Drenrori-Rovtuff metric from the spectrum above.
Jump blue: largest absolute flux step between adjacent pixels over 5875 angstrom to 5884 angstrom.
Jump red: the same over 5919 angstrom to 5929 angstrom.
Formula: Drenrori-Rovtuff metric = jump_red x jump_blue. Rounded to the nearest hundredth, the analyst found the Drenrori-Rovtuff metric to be 0.31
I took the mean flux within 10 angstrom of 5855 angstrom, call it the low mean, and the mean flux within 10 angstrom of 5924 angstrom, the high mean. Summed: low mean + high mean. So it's 11.4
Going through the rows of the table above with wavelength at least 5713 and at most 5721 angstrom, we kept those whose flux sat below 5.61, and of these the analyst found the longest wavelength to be 5715.10 angstrom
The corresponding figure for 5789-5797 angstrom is 5789.27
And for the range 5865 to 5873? 5872.51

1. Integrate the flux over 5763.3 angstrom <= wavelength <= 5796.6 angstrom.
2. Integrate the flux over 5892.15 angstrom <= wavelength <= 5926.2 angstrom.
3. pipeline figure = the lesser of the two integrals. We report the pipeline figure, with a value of 181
